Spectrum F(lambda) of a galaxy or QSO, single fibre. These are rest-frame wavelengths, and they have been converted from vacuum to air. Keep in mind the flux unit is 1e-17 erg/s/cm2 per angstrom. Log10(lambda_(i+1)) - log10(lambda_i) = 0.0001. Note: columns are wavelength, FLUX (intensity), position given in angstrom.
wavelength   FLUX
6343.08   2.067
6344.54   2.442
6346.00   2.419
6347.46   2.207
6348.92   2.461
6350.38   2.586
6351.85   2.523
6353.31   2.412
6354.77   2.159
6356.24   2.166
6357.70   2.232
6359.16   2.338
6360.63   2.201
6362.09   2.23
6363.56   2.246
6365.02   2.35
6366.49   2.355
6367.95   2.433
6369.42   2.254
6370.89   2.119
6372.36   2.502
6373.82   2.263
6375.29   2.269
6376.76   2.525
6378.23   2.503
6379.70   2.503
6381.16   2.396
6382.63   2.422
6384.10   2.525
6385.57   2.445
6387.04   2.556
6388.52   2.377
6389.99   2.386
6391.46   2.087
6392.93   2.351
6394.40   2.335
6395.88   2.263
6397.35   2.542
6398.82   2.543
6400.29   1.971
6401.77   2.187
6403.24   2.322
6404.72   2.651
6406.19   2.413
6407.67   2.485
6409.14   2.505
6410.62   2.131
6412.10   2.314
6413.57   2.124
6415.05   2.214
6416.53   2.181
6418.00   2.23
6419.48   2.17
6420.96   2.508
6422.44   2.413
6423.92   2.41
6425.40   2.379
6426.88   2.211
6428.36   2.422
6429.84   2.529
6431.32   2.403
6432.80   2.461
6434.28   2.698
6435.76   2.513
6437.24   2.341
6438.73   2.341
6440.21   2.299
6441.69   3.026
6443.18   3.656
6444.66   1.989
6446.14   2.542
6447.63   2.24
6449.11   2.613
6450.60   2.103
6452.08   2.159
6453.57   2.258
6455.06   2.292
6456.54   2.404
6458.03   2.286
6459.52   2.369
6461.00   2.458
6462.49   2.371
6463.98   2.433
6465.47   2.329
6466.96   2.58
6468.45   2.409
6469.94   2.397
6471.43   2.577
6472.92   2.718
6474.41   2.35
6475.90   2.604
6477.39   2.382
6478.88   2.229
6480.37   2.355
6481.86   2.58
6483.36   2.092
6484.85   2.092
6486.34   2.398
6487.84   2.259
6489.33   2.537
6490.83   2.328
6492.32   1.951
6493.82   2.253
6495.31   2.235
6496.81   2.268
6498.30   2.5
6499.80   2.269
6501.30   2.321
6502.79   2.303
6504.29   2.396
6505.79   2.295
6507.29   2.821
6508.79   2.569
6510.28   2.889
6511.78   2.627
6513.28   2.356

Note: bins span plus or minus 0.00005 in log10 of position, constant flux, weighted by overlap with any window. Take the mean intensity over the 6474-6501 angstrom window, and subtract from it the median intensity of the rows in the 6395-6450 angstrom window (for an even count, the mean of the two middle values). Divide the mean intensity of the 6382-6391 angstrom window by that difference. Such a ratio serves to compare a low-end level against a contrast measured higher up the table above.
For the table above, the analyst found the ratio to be -28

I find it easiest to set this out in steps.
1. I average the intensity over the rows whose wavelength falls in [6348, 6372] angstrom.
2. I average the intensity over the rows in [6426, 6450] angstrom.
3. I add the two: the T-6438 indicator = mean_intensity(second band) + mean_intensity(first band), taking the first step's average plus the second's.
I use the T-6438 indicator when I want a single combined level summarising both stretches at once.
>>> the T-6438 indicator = 4.83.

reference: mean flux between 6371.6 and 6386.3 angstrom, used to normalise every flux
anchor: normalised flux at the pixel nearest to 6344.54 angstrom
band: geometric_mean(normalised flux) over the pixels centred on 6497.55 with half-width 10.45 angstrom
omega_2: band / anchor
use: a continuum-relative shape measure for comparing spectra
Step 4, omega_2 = 0.95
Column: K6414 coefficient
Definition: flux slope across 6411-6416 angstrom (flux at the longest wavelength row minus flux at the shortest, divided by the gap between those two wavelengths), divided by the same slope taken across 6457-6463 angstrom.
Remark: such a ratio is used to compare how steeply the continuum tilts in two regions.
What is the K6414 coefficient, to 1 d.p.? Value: -1.8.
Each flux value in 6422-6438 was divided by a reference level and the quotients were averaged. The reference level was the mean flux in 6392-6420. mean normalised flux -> 1.05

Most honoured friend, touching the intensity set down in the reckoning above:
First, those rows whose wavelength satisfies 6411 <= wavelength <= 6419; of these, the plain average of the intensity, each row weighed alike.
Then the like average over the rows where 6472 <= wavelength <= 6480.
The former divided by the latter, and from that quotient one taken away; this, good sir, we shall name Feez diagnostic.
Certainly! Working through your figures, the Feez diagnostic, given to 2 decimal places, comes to -0.10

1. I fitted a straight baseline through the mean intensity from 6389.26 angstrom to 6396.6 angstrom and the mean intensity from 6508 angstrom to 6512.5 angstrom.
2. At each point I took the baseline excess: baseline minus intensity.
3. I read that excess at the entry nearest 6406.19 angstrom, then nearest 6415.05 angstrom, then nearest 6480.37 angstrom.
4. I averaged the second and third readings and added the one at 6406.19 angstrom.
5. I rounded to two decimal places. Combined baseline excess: 0.11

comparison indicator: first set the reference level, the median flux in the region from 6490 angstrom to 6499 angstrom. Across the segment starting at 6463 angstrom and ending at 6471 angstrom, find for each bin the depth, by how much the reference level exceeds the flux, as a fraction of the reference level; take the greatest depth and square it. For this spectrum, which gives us 0.001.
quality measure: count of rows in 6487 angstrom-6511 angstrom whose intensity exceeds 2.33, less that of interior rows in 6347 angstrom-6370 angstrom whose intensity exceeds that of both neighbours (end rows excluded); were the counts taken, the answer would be 3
